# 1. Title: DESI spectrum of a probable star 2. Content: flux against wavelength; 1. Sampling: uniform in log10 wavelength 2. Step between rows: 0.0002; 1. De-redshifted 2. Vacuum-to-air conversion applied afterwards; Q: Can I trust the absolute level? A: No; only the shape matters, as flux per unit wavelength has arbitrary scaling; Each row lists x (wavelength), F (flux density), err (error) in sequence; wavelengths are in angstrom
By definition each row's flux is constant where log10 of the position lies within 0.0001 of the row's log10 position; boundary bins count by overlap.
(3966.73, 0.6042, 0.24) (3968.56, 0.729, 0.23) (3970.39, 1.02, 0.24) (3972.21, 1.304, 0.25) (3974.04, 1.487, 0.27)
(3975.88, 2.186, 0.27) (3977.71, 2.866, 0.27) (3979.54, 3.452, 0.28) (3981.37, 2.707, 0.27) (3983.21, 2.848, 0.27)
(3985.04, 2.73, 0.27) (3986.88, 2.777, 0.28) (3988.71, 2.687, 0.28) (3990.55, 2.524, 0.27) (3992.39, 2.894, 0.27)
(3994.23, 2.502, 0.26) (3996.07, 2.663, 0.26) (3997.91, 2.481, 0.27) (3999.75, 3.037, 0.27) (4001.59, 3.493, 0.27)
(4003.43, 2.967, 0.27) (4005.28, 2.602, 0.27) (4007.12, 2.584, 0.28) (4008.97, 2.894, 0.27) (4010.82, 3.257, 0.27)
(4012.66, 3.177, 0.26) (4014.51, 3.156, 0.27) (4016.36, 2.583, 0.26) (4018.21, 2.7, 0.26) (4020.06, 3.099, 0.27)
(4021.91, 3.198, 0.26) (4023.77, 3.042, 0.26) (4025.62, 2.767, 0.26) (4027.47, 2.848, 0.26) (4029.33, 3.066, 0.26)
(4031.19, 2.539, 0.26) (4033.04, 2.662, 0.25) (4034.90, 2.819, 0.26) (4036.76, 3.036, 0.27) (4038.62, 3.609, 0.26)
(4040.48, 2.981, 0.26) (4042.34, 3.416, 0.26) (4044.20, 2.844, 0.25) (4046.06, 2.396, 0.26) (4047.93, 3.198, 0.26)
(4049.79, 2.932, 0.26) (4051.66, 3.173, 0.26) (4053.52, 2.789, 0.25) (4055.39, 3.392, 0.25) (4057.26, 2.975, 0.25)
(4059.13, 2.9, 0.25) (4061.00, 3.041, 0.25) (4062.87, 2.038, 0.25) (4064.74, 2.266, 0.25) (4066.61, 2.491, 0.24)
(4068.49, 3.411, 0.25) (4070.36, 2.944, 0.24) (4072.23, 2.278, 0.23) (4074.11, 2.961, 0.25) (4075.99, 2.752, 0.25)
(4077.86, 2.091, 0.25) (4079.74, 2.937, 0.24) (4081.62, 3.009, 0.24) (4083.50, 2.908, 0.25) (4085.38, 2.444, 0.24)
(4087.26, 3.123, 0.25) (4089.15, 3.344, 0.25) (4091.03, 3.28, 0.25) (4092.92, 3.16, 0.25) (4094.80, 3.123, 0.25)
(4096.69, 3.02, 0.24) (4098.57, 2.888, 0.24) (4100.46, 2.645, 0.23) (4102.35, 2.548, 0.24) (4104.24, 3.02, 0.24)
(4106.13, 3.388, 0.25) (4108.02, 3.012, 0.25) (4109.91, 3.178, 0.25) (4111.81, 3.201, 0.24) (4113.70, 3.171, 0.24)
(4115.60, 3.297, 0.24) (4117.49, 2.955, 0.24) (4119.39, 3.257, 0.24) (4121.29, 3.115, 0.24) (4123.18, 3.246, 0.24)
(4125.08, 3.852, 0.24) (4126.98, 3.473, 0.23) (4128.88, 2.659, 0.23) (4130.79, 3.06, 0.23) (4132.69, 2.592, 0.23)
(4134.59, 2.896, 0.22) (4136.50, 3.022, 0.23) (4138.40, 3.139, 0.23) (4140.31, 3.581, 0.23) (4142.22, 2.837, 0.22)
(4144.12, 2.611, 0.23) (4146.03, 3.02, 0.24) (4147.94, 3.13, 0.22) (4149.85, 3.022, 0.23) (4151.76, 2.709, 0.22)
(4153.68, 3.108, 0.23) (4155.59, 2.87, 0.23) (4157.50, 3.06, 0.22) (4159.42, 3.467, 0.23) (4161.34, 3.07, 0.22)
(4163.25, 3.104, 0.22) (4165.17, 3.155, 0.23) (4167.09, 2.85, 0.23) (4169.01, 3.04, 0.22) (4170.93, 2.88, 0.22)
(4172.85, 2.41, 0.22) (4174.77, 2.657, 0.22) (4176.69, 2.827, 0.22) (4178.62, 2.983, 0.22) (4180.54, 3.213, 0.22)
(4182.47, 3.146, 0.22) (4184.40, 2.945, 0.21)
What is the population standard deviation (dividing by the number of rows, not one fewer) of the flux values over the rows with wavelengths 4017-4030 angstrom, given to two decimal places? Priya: 0.17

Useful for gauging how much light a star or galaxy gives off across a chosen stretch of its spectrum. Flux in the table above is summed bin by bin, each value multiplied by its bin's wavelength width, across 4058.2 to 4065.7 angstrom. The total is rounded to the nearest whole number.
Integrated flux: 19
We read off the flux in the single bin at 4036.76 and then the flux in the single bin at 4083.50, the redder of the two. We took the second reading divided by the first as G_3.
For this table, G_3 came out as 0.96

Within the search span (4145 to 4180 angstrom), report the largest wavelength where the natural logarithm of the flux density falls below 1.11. 4178.62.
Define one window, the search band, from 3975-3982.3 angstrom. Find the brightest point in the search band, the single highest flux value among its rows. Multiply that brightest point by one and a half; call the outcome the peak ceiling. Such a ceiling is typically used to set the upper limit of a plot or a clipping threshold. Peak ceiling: 5.2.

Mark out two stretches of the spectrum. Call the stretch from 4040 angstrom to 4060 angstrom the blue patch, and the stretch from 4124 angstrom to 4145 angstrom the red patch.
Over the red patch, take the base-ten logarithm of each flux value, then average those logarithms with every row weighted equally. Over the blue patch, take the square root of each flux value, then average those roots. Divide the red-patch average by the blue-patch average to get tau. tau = 0.279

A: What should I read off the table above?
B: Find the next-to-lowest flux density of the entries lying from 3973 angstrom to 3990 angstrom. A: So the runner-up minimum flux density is 2.186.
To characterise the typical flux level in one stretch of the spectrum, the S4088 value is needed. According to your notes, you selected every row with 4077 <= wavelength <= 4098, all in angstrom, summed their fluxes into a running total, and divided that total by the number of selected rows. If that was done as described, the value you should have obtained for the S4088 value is 2.95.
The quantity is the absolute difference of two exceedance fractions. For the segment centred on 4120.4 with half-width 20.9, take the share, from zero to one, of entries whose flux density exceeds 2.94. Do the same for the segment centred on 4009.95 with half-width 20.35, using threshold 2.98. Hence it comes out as 0.36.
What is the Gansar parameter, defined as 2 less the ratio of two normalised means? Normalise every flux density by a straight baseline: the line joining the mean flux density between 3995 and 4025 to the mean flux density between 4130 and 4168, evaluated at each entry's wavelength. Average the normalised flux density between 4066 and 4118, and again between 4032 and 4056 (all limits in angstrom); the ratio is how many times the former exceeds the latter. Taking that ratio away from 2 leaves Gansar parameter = 1.03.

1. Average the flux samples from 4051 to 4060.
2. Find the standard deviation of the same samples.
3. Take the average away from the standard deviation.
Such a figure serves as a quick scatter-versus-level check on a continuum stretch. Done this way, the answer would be -2.8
